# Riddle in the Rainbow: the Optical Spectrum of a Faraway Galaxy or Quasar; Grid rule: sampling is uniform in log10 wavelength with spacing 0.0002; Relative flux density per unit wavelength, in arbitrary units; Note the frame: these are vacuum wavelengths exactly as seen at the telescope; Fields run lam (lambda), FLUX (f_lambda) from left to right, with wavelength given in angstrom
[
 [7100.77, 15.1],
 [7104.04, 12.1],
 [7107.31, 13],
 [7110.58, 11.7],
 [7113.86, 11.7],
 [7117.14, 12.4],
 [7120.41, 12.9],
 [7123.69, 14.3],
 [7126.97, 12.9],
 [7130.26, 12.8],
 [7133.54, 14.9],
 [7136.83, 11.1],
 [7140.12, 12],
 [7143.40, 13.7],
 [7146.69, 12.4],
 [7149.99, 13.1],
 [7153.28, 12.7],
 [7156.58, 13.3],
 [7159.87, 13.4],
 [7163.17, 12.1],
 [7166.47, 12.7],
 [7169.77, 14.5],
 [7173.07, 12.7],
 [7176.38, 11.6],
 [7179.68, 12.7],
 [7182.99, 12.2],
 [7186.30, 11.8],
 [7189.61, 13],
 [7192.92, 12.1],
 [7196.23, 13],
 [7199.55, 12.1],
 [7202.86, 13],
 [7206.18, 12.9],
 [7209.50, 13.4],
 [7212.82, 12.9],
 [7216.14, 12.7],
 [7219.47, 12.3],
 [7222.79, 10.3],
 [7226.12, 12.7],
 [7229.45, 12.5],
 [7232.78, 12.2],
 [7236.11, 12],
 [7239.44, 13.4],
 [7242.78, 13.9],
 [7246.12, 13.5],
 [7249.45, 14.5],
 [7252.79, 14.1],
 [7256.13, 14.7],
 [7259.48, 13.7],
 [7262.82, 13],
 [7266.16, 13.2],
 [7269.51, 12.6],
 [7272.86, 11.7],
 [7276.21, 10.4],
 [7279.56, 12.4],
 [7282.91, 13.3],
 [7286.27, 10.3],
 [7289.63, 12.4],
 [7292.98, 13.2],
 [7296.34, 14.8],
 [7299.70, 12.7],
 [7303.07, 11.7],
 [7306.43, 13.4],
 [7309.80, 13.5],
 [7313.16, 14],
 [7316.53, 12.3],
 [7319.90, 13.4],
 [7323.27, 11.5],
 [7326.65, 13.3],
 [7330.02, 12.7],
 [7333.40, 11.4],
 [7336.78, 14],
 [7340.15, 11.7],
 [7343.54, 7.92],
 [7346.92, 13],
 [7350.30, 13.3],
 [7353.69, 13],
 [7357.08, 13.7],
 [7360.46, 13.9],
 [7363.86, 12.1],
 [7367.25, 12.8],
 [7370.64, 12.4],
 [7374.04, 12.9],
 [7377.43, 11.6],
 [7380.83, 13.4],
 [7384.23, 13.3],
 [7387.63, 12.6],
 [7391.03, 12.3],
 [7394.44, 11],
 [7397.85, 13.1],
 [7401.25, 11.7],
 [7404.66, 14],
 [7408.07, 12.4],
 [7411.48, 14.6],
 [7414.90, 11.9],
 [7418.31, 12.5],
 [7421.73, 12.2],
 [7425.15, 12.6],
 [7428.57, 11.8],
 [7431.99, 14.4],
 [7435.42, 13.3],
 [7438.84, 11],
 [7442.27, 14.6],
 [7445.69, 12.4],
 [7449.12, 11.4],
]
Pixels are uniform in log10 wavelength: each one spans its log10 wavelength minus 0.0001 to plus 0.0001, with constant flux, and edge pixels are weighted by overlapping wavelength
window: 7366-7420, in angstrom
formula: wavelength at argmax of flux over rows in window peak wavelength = 7411.48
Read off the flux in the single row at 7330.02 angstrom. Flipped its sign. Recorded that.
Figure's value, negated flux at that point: -12.7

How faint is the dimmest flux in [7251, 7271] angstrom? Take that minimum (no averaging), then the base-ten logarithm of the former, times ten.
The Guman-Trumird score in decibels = 11.0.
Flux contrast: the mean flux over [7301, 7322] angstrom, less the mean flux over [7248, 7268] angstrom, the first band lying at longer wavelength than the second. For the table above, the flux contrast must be -0.8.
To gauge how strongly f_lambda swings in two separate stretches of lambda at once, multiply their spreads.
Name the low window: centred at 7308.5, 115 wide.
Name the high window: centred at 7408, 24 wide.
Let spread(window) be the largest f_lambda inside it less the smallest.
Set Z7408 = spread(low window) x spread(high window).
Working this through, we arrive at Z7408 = 20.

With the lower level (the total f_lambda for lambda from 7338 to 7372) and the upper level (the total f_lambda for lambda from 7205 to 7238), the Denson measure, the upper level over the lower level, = 1.00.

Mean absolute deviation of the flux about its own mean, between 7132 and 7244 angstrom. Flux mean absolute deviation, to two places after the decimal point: 0.64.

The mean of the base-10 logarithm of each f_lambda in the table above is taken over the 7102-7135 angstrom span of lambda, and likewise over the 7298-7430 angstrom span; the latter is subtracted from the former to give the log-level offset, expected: 0.010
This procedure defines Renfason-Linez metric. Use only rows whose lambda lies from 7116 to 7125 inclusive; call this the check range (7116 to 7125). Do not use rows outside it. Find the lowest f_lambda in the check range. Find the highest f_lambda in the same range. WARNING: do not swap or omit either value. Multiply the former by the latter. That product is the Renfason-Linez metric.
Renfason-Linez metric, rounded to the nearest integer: 177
